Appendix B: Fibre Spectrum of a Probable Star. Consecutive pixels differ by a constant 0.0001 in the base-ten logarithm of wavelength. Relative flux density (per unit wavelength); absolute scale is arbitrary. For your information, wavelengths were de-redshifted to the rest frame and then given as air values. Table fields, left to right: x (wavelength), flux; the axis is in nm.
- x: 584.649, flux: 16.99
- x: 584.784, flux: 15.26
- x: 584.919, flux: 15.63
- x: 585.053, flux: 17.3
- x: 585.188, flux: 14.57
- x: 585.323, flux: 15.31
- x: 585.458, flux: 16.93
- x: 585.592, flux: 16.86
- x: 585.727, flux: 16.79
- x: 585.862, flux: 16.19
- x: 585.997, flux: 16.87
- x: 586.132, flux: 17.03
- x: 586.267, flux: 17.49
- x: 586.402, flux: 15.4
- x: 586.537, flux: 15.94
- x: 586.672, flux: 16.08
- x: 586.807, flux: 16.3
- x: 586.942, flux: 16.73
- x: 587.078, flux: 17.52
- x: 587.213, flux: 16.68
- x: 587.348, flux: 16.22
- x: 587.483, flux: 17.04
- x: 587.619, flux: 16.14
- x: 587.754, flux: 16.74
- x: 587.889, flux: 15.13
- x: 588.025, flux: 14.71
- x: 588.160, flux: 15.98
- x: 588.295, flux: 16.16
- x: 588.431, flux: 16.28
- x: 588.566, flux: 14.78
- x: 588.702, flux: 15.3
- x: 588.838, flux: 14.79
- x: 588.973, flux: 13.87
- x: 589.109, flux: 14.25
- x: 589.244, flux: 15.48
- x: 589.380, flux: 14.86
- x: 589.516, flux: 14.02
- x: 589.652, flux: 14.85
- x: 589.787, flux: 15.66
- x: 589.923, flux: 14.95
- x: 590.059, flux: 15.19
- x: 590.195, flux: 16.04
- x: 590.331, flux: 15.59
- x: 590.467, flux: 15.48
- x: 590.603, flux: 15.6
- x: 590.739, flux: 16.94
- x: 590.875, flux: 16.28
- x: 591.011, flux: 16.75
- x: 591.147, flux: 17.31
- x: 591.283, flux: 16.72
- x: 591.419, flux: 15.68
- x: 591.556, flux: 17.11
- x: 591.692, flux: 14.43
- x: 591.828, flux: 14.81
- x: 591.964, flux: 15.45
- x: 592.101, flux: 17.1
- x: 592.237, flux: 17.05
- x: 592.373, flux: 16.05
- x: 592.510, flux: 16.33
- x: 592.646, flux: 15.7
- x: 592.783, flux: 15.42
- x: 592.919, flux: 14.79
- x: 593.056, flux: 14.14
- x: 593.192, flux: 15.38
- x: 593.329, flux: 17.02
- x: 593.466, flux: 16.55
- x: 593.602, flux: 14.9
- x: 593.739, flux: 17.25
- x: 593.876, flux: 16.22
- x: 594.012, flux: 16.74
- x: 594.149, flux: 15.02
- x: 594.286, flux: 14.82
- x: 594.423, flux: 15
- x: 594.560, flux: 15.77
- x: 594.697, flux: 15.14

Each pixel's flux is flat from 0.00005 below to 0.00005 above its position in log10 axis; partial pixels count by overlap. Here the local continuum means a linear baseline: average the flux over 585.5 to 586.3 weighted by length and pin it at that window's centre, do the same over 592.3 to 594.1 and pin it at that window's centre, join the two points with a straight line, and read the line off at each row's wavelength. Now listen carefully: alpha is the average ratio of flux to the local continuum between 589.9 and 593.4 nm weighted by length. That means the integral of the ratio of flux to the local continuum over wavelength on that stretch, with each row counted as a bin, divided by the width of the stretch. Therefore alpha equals 0.99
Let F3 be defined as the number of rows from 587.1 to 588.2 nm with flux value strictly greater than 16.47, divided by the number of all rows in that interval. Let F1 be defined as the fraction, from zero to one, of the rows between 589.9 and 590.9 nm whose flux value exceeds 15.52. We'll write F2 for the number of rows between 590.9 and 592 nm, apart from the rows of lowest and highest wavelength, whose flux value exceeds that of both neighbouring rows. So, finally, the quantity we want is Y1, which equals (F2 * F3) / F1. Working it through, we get 1.20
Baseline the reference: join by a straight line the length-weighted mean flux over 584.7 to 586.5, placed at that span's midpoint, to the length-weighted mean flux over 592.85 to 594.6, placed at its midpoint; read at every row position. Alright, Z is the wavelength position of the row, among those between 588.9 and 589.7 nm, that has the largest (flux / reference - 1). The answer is 589.244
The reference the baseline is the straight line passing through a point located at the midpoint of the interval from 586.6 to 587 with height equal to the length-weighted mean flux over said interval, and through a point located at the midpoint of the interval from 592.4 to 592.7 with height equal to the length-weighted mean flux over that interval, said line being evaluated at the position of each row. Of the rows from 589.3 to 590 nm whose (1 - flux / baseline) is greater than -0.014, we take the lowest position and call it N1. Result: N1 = 589.380 nm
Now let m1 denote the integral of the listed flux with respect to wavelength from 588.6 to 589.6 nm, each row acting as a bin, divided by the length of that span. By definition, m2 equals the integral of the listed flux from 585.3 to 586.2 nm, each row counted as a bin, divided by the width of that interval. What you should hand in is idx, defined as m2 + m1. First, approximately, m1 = 14.6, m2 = 16.63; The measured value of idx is 31.3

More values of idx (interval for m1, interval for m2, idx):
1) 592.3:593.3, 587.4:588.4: 31.5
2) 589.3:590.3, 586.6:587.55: 31.7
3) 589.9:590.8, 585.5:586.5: 32.4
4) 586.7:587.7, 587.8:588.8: 32.1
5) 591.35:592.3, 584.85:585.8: 32.1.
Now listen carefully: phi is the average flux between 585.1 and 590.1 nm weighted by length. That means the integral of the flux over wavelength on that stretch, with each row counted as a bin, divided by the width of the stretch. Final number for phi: 15.8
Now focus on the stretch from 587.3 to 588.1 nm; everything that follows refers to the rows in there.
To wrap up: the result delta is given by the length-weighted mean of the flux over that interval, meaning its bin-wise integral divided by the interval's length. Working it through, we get 16.0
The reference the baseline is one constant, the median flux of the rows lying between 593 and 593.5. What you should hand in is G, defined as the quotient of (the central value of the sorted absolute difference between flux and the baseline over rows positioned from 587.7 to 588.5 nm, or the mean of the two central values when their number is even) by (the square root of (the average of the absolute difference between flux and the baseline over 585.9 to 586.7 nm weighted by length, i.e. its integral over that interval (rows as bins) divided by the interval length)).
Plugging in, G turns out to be 0.6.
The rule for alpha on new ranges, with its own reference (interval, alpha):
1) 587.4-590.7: 0.94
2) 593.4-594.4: 1.01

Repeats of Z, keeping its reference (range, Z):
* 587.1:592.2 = 591.147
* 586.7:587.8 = 587.078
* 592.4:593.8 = 593.739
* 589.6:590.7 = 590.195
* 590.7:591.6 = 591.147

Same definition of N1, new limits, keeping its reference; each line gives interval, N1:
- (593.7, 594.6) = 594.149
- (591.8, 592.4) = 591.828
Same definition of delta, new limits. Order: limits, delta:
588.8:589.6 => 14.5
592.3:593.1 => 15.4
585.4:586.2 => 16.8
